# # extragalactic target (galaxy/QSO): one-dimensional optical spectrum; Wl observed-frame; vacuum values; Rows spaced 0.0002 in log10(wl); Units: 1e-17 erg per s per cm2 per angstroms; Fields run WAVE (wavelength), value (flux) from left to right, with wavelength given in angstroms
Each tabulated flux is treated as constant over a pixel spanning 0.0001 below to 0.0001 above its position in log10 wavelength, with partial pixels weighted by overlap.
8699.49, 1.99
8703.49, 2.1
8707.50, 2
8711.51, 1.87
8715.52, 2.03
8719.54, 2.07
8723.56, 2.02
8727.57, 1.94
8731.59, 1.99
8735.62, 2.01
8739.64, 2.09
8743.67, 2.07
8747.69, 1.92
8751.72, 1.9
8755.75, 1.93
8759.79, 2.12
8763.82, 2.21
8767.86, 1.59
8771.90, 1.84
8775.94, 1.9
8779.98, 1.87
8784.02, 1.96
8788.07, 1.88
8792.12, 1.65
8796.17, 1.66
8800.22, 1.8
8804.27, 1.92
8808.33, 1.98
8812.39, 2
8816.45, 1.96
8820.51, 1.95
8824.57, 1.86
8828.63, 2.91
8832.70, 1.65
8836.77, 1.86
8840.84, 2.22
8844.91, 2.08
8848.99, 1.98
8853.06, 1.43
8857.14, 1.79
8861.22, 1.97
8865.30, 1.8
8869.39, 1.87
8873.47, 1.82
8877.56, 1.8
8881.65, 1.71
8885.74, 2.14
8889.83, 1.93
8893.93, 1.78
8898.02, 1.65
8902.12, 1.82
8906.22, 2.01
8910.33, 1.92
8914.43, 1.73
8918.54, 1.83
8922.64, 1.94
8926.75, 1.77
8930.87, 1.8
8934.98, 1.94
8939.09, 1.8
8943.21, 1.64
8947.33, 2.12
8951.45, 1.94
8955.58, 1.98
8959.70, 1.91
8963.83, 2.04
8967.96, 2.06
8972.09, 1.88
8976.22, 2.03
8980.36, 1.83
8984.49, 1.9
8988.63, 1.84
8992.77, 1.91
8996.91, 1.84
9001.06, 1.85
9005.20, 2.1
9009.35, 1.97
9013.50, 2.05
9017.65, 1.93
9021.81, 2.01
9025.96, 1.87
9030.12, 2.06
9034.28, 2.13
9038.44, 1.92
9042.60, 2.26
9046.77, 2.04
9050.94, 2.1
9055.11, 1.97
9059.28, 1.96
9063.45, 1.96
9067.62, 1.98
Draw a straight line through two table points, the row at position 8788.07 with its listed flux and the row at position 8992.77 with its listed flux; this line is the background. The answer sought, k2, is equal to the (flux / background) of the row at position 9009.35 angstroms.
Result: 1.03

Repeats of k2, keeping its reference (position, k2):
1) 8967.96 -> 1.08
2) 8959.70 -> 1.00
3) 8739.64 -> 1.12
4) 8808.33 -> 1.05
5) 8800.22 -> 0.96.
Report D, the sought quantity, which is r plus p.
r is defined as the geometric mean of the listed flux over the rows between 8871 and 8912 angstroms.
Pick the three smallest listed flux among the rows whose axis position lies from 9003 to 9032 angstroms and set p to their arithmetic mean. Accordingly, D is 3.78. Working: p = 1.92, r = 1.85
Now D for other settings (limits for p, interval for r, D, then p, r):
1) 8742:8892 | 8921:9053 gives 3.50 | 1.56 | 1.95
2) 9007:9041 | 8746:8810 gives 3.78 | 1.91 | 1.88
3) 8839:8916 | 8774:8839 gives 3.51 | 1.60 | 1.91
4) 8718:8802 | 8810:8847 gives 3.66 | 1.63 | 2.03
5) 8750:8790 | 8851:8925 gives 3.59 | 1.77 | 1.82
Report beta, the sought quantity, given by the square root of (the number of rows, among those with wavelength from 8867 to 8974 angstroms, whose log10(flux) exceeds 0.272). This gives 3.6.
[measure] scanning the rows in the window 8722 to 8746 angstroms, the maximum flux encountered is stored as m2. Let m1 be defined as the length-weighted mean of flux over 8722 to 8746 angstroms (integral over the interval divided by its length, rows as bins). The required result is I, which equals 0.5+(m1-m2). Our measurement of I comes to 0.429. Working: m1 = 2.02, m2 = 2.09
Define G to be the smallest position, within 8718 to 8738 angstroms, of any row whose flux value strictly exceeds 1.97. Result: 8719.54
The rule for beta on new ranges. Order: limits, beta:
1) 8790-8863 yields 3.2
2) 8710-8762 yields 3.5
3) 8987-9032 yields 2.6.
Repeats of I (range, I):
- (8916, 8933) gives 0.392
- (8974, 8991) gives 0.370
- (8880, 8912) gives 0.231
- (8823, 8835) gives -0.265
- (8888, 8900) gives 0.355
